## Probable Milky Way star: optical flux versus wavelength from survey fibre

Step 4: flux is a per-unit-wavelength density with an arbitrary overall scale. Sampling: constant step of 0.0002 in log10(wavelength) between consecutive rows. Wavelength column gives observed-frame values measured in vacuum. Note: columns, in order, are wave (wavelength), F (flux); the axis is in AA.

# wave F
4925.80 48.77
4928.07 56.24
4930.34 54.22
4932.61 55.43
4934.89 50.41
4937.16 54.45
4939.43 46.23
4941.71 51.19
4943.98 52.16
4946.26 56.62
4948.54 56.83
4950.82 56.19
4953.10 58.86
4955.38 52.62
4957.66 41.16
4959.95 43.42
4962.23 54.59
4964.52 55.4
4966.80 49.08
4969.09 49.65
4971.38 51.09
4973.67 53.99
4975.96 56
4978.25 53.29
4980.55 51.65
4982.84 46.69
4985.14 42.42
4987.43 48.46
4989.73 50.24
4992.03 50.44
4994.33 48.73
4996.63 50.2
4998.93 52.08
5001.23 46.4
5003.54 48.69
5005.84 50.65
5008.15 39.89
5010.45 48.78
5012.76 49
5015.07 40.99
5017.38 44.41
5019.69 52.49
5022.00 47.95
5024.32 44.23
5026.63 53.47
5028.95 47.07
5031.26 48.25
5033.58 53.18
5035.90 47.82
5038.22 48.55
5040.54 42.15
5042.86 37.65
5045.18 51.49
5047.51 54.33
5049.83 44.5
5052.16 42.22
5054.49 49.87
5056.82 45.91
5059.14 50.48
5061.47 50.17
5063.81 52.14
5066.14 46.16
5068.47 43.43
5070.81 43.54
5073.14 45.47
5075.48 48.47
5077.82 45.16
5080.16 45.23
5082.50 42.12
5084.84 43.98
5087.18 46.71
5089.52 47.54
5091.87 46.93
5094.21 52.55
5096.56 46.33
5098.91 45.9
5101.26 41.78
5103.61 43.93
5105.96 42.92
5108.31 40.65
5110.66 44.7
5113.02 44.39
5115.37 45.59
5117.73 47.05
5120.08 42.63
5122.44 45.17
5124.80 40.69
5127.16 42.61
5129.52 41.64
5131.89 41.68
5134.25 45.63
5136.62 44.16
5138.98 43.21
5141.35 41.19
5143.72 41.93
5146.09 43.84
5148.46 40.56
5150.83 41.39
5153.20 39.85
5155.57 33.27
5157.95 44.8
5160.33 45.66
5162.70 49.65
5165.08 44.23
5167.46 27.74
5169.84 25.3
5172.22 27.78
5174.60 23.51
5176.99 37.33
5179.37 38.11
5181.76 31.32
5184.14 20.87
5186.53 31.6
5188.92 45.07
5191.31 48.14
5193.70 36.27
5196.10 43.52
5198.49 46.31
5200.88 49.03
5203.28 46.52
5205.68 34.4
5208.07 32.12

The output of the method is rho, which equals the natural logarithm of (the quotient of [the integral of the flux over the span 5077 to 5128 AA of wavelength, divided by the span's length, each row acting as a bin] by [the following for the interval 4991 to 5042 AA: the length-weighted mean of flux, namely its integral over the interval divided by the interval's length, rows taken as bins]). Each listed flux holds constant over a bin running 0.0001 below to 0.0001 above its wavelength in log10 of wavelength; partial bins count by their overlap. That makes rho -0.07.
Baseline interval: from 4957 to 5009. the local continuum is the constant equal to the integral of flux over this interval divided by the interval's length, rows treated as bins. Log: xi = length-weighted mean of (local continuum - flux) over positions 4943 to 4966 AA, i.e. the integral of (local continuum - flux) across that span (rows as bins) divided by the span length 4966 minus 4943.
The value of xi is -3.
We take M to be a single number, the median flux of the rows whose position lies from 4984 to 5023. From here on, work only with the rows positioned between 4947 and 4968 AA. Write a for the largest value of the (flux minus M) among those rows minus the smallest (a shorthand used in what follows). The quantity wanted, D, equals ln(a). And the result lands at 2.87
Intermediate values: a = 17.7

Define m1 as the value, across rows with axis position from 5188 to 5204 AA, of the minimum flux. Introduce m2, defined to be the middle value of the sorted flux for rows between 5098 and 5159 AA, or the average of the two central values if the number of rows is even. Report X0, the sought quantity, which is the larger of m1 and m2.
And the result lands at 43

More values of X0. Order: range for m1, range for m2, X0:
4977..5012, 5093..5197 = 43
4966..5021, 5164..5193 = 40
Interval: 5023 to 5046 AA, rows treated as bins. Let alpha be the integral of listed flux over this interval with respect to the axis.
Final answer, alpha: 1089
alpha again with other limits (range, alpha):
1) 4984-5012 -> 1347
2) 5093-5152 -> 2577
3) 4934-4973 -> 2020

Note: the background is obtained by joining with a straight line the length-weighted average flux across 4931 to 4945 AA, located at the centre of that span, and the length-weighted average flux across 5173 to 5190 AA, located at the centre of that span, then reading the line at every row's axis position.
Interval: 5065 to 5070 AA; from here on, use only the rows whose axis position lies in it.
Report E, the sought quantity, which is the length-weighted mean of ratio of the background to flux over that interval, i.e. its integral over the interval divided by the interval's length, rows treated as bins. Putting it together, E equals 0.927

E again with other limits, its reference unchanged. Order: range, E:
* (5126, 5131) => 0.868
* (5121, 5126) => 0.863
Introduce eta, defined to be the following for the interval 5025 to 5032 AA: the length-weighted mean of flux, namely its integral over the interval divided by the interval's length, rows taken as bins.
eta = 49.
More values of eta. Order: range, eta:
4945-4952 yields 56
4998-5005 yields 49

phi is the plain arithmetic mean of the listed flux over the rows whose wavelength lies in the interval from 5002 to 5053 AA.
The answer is 47.2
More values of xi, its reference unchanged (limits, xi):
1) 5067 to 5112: 4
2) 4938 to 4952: -4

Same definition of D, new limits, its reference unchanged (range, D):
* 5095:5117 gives 1.74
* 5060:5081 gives 2.16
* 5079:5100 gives 2.34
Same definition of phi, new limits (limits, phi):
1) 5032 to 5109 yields 46.3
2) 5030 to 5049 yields 47.9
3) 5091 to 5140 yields 44.3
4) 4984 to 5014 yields 48.2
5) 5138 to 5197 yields 37.8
